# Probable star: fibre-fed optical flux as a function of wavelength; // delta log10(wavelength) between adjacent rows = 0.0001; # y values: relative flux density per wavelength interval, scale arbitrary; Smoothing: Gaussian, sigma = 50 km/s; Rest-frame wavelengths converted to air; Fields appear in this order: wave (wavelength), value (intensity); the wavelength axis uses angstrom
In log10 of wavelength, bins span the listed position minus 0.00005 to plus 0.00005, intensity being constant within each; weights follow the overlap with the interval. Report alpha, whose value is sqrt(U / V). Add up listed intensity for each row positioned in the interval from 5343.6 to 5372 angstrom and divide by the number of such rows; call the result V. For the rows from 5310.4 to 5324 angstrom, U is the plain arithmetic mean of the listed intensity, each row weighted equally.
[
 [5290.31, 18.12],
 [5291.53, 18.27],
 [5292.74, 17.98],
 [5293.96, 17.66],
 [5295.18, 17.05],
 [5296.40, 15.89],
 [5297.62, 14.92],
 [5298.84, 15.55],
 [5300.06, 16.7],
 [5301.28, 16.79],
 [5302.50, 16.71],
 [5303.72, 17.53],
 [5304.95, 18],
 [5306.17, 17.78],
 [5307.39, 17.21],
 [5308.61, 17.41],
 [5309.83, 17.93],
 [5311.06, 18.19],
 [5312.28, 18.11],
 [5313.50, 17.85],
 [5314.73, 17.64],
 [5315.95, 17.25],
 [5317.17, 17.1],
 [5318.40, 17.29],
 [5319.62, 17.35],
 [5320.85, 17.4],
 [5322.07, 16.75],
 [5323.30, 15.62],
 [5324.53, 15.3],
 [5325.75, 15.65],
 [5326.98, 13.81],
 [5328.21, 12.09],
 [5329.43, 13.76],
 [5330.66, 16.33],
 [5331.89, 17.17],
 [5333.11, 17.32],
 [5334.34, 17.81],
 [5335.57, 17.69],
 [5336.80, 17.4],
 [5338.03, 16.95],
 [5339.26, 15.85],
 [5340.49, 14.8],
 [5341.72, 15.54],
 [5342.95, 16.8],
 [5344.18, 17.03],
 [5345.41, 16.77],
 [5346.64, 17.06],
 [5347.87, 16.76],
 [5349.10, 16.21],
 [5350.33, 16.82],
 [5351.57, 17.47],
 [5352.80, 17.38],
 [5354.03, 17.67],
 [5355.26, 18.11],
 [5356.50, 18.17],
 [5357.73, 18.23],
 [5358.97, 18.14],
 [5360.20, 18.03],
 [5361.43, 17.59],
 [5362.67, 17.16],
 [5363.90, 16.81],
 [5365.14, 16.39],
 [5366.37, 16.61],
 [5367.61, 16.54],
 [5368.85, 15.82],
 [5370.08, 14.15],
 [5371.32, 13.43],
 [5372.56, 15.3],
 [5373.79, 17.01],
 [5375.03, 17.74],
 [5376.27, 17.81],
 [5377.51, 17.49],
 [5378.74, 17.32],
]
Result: 1.01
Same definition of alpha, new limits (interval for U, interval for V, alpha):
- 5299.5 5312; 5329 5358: 1.02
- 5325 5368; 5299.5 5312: 0.98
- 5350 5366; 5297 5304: 1.04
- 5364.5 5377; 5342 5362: 0.96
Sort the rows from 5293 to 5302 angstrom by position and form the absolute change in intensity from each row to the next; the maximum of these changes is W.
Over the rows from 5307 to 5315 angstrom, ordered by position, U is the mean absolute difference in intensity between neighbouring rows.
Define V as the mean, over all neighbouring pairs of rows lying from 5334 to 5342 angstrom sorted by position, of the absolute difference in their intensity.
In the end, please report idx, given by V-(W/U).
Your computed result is -4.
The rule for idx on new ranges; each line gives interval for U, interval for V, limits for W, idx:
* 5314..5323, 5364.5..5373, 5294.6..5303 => -4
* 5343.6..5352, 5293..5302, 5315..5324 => -2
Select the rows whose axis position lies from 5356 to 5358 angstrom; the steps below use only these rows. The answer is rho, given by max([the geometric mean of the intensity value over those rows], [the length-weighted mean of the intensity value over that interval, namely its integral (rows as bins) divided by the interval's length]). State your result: 18.2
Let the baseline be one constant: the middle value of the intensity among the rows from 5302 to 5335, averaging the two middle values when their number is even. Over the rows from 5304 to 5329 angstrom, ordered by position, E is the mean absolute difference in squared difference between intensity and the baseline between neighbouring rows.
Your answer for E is 1.67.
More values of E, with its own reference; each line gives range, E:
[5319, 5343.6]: 3.65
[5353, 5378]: 1.71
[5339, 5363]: 0.77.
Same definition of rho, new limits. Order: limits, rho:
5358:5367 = 17.3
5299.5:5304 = 16.9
